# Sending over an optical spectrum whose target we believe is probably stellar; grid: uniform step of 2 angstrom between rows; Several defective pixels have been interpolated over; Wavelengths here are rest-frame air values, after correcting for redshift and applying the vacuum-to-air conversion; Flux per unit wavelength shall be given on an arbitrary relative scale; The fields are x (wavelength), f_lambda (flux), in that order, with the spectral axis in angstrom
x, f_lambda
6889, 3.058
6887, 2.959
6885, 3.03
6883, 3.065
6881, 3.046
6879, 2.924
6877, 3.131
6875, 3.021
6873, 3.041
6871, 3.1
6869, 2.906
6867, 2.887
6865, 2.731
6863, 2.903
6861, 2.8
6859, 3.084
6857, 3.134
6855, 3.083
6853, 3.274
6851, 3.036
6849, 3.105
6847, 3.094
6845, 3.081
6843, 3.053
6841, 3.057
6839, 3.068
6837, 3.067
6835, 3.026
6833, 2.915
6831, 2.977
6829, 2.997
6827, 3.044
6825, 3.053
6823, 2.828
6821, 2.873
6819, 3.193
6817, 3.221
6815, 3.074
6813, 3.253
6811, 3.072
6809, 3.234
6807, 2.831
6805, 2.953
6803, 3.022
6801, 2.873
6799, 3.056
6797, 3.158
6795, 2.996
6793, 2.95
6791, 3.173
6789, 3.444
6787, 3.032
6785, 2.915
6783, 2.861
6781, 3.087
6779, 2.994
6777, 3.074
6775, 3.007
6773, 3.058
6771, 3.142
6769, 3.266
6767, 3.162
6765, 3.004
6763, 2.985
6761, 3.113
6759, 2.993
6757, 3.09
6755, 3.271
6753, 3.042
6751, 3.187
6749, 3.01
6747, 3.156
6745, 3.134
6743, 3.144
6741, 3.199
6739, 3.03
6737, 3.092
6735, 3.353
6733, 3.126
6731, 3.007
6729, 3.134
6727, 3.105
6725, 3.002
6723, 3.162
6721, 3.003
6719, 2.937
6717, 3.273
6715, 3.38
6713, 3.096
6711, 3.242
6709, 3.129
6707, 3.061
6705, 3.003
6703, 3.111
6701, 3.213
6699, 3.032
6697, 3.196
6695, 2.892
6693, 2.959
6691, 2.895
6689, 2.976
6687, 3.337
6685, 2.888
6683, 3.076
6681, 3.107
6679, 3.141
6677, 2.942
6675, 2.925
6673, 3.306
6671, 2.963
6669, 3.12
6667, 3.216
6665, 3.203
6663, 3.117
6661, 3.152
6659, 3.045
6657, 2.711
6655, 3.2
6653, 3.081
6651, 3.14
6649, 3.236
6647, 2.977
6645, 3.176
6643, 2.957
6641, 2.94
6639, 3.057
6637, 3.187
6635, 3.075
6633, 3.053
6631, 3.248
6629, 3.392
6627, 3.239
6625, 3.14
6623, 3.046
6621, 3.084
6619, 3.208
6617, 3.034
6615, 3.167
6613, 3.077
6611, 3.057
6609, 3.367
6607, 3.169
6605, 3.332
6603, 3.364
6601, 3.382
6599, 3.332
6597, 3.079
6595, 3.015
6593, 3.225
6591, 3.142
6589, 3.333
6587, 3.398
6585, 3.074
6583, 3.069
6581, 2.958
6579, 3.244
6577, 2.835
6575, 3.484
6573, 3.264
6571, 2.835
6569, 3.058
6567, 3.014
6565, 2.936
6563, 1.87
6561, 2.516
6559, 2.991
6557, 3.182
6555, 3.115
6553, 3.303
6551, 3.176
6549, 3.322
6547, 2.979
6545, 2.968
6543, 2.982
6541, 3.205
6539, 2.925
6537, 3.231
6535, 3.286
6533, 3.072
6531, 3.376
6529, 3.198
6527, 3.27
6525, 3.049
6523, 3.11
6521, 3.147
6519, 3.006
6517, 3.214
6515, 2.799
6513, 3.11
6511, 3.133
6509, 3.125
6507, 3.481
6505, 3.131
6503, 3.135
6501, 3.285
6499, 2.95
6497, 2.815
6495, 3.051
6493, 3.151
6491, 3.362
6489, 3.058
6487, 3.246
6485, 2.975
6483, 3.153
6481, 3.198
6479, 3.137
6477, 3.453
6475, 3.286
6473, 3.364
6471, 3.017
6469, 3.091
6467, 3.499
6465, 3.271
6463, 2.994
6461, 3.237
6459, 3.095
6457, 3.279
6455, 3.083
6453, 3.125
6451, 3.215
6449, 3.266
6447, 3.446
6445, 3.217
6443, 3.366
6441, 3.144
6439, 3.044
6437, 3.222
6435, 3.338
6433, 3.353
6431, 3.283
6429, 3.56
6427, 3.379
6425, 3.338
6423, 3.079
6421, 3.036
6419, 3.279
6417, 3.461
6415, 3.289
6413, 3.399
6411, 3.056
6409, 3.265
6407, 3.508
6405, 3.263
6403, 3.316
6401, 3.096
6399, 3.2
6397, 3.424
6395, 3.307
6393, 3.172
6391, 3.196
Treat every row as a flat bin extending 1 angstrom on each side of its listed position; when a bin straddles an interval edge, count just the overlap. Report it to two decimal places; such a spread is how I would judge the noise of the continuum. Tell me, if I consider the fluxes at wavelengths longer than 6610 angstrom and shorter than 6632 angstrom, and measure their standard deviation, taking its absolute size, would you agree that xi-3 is 0.11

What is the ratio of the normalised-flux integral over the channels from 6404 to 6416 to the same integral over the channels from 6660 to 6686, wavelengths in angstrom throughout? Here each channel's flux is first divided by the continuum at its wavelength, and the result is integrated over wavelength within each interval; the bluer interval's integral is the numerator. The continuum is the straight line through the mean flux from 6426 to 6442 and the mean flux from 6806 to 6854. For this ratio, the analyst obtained 0.47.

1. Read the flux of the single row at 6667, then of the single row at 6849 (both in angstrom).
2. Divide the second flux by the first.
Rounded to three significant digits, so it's 0.965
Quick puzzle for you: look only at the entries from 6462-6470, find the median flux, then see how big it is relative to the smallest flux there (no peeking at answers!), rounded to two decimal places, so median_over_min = 1.06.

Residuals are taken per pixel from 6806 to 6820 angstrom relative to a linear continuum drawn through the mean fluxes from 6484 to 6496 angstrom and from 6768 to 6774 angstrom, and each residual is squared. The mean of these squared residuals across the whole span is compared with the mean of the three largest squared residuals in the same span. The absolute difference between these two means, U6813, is 0.021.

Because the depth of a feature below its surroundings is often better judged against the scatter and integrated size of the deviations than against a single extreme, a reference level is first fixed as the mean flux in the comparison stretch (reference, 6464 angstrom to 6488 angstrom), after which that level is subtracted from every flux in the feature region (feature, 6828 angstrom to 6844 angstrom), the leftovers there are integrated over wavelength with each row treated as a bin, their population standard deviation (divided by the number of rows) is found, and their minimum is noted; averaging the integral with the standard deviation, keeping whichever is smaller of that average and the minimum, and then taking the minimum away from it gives -1.3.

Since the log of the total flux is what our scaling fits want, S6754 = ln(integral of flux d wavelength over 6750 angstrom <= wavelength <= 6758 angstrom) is 3.2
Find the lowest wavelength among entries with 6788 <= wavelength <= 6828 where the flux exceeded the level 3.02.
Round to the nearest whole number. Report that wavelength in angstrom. 6789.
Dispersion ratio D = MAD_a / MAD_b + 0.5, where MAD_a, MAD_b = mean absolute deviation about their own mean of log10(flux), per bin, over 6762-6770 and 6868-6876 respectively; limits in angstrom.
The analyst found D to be 2.4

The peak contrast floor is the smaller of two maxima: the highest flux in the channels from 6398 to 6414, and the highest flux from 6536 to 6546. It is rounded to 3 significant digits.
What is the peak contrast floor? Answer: 3.23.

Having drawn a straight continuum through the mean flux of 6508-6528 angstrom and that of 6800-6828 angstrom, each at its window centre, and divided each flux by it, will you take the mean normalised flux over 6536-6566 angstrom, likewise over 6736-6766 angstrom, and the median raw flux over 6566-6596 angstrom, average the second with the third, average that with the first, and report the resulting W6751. 1.50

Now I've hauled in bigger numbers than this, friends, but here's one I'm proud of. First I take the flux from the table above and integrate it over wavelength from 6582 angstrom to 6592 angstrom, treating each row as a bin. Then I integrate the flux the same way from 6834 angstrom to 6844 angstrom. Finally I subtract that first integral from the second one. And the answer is -1.5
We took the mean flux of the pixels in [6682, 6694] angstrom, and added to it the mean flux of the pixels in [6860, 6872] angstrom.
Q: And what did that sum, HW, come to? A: 5.9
